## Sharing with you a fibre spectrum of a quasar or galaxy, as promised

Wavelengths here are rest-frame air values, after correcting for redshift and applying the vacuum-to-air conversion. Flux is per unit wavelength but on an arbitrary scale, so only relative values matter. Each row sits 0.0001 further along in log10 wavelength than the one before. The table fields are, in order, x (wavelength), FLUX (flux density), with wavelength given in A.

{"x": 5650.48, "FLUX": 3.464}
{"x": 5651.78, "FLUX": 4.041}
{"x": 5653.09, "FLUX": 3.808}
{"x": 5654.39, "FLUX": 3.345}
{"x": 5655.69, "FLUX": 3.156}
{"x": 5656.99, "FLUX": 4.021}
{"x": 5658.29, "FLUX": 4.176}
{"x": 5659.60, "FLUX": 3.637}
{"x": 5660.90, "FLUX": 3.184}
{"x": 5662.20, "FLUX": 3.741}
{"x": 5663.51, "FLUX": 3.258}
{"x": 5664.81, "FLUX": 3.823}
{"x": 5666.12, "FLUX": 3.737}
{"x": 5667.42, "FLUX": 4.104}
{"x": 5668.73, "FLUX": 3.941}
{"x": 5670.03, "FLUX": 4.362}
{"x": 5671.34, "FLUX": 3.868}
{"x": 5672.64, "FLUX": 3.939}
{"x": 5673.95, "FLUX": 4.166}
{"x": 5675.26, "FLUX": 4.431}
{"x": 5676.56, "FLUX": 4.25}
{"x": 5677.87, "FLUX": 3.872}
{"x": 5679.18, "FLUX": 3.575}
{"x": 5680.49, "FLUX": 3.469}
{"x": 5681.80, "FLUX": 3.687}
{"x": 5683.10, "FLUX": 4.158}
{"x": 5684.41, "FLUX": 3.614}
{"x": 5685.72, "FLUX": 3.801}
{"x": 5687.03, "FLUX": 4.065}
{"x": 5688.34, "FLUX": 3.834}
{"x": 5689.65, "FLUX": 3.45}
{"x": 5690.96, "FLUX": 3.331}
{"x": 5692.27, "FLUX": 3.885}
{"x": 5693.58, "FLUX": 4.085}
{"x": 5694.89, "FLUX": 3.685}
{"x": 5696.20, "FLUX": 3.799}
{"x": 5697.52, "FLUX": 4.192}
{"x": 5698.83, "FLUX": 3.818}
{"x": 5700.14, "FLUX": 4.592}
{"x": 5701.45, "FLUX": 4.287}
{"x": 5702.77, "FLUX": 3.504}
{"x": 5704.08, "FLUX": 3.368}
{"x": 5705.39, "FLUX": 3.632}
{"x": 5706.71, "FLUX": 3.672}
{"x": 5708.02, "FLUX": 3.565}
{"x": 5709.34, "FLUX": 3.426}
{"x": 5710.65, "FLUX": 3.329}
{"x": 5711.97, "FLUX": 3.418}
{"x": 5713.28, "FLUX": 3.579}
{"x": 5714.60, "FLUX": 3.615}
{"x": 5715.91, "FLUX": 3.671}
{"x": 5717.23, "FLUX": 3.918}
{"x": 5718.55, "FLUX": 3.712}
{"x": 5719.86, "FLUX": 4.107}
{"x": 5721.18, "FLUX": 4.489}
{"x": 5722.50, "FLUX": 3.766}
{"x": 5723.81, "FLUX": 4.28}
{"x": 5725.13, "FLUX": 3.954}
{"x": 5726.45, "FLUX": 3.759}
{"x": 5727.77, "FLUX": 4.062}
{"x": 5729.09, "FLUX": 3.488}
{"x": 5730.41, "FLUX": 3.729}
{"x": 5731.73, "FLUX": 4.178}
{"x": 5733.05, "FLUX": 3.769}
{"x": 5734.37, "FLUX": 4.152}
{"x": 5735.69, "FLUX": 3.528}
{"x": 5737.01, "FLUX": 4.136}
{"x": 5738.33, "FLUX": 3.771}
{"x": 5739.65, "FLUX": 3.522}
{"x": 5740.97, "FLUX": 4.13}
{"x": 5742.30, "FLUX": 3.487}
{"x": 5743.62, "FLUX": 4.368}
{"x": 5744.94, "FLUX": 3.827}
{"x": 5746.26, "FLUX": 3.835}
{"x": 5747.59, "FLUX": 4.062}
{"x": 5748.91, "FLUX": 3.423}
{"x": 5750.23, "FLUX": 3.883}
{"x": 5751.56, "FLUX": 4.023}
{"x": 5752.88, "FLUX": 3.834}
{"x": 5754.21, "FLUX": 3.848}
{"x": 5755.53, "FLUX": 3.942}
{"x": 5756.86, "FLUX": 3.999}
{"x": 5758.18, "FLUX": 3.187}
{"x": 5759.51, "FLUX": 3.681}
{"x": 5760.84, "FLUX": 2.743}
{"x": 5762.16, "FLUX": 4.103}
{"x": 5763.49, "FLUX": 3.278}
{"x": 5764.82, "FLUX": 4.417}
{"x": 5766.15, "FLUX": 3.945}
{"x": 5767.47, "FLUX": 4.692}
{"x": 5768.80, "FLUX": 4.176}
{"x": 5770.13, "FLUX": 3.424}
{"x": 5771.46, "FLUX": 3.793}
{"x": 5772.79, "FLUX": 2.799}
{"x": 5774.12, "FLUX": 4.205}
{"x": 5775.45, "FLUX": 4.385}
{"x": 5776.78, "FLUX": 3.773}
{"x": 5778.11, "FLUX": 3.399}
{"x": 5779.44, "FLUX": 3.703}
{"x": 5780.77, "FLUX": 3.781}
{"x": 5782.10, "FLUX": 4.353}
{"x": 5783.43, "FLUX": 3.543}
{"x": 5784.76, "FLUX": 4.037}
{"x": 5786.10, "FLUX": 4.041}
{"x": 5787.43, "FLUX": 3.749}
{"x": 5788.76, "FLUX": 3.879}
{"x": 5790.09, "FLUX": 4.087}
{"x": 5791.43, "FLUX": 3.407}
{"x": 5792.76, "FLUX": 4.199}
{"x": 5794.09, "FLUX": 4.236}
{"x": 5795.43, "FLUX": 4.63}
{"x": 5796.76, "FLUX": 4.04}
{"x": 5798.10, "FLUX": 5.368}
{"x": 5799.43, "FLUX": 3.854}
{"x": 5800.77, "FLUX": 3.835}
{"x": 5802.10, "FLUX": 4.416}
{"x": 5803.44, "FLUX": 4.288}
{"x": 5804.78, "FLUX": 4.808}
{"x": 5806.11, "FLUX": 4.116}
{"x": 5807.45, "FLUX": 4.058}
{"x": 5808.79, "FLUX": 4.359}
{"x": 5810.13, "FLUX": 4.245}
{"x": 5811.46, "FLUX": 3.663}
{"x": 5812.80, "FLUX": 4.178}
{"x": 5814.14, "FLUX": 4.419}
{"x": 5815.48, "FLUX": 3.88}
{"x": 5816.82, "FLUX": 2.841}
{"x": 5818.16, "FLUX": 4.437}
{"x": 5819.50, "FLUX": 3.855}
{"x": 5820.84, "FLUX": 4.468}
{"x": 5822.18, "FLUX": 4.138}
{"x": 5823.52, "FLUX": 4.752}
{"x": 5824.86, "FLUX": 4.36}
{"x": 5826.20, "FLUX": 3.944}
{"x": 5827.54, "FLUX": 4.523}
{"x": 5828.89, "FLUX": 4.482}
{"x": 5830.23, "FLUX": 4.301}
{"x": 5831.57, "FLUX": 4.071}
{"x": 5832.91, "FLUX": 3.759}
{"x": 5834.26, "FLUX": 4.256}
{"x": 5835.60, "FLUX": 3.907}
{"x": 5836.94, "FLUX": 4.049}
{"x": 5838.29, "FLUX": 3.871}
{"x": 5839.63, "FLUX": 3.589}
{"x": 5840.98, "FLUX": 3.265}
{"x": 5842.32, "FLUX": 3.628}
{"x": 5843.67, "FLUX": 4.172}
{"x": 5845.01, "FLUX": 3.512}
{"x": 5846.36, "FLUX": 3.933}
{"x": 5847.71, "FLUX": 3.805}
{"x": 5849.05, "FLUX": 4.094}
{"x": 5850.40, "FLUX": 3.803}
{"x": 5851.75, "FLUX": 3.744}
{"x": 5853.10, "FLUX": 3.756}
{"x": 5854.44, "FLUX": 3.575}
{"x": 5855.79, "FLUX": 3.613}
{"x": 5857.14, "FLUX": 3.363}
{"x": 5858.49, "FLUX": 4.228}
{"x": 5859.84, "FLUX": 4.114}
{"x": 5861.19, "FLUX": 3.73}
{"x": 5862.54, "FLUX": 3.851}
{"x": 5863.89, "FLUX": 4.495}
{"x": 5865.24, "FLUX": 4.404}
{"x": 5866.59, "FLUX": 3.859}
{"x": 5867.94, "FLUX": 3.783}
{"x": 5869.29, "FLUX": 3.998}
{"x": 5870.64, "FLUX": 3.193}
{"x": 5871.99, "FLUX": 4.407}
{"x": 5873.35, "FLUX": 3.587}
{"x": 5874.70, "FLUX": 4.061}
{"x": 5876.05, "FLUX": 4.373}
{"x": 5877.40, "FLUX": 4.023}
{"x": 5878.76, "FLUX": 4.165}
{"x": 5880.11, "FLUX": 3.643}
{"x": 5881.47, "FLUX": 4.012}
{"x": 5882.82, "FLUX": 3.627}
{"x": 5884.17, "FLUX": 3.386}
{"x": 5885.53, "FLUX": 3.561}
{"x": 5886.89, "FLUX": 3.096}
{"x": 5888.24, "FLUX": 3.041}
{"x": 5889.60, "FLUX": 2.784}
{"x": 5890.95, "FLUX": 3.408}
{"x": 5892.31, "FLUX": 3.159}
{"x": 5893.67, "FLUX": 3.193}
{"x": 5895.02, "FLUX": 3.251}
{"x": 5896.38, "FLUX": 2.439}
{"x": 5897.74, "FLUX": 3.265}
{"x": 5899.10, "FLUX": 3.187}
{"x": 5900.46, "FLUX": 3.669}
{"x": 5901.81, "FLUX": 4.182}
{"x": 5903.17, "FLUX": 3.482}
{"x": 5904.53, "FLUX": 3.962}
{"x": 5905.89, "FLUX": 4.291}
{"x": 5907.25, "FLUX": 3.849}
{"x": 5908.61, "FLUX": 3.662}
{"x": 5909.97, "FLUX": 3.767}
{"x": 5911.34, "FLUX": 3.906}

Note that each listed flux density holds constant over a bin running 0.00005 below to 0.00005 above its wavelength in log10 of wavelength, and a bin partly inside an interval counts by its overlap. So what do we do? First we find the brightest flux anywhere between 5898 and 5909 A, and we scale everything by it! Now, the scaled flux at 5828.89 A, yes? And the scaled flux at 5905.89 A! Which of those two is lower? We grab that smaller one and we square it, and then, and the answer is 1.00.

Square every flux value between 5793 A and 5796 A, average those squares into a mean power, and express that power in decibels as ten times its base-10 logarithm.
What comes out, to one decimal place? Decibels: 12.9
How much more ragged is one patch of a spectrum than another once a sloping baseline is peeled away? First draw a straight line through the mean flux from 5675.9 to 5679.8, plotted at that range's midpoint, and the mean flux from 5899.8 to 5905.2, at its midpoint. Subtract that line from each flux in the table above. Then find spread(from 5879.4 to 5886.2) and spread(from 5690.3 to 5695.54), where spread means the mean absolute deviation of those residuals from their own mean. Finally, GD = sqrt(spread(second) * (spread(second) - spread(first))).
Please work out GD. 0.15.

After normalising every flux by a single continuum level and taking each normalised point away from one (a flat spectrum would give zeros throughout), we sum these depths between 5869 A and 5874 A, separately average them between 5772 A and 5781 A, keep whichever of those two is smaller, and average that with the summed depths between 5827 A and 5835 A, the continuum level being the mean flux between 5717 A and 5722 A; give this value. -0.09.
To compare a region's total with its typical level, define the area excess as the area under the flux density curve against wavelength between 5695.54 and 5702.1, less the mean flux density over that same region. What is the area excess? 23.0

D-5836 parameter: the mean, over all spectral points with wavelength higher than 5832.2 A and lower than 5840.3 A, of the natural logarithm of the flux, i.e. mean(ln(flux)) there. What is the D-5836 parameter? 1.36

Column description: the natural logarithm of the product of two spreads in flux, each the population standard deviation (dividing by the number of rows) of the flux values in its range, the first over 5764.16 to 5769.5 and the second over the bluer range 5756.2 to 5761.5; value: -2.02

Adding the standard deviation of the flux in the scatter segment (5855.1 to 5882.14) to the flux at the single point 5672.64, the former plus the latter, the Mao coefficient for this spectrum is 4.3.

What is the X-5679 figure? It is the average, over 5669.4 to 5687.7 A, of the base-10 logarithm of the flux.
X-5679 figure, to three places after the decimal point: 0.595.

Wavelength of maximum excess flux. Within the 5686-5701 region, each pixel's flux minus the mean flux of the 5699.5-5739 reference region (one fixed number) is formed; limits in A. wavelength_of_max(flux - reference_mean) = 5700.14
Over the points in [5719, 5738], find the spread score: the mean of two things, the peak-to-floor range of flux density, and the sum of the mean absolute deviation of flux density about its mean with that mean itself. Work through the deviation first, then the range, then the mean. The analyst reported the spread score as 2.60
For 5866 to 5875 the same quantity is 2.66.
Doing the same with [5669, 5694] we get 2.62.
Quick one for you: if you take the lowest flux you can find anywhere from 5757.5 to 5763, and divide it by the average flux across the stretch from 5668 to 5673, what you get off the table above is 0.68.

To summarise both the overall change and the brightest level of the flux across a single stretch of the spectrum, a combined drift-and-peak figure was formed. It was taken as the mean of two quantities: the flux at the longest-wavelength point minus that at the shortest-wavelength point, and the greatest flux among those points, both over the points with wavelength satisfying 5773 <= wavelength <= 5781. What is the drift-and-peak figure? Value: 1.98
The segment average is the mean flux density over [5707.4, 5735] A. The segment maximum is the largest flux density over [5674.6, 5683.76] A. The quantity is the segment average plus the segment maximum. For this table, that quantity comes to 8.24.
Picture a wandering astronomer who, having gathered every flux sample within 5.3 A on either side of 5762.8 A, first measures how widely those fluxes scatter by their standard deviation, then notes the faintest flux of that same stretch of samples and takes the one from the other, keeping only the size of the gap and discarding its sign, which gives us 2.1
